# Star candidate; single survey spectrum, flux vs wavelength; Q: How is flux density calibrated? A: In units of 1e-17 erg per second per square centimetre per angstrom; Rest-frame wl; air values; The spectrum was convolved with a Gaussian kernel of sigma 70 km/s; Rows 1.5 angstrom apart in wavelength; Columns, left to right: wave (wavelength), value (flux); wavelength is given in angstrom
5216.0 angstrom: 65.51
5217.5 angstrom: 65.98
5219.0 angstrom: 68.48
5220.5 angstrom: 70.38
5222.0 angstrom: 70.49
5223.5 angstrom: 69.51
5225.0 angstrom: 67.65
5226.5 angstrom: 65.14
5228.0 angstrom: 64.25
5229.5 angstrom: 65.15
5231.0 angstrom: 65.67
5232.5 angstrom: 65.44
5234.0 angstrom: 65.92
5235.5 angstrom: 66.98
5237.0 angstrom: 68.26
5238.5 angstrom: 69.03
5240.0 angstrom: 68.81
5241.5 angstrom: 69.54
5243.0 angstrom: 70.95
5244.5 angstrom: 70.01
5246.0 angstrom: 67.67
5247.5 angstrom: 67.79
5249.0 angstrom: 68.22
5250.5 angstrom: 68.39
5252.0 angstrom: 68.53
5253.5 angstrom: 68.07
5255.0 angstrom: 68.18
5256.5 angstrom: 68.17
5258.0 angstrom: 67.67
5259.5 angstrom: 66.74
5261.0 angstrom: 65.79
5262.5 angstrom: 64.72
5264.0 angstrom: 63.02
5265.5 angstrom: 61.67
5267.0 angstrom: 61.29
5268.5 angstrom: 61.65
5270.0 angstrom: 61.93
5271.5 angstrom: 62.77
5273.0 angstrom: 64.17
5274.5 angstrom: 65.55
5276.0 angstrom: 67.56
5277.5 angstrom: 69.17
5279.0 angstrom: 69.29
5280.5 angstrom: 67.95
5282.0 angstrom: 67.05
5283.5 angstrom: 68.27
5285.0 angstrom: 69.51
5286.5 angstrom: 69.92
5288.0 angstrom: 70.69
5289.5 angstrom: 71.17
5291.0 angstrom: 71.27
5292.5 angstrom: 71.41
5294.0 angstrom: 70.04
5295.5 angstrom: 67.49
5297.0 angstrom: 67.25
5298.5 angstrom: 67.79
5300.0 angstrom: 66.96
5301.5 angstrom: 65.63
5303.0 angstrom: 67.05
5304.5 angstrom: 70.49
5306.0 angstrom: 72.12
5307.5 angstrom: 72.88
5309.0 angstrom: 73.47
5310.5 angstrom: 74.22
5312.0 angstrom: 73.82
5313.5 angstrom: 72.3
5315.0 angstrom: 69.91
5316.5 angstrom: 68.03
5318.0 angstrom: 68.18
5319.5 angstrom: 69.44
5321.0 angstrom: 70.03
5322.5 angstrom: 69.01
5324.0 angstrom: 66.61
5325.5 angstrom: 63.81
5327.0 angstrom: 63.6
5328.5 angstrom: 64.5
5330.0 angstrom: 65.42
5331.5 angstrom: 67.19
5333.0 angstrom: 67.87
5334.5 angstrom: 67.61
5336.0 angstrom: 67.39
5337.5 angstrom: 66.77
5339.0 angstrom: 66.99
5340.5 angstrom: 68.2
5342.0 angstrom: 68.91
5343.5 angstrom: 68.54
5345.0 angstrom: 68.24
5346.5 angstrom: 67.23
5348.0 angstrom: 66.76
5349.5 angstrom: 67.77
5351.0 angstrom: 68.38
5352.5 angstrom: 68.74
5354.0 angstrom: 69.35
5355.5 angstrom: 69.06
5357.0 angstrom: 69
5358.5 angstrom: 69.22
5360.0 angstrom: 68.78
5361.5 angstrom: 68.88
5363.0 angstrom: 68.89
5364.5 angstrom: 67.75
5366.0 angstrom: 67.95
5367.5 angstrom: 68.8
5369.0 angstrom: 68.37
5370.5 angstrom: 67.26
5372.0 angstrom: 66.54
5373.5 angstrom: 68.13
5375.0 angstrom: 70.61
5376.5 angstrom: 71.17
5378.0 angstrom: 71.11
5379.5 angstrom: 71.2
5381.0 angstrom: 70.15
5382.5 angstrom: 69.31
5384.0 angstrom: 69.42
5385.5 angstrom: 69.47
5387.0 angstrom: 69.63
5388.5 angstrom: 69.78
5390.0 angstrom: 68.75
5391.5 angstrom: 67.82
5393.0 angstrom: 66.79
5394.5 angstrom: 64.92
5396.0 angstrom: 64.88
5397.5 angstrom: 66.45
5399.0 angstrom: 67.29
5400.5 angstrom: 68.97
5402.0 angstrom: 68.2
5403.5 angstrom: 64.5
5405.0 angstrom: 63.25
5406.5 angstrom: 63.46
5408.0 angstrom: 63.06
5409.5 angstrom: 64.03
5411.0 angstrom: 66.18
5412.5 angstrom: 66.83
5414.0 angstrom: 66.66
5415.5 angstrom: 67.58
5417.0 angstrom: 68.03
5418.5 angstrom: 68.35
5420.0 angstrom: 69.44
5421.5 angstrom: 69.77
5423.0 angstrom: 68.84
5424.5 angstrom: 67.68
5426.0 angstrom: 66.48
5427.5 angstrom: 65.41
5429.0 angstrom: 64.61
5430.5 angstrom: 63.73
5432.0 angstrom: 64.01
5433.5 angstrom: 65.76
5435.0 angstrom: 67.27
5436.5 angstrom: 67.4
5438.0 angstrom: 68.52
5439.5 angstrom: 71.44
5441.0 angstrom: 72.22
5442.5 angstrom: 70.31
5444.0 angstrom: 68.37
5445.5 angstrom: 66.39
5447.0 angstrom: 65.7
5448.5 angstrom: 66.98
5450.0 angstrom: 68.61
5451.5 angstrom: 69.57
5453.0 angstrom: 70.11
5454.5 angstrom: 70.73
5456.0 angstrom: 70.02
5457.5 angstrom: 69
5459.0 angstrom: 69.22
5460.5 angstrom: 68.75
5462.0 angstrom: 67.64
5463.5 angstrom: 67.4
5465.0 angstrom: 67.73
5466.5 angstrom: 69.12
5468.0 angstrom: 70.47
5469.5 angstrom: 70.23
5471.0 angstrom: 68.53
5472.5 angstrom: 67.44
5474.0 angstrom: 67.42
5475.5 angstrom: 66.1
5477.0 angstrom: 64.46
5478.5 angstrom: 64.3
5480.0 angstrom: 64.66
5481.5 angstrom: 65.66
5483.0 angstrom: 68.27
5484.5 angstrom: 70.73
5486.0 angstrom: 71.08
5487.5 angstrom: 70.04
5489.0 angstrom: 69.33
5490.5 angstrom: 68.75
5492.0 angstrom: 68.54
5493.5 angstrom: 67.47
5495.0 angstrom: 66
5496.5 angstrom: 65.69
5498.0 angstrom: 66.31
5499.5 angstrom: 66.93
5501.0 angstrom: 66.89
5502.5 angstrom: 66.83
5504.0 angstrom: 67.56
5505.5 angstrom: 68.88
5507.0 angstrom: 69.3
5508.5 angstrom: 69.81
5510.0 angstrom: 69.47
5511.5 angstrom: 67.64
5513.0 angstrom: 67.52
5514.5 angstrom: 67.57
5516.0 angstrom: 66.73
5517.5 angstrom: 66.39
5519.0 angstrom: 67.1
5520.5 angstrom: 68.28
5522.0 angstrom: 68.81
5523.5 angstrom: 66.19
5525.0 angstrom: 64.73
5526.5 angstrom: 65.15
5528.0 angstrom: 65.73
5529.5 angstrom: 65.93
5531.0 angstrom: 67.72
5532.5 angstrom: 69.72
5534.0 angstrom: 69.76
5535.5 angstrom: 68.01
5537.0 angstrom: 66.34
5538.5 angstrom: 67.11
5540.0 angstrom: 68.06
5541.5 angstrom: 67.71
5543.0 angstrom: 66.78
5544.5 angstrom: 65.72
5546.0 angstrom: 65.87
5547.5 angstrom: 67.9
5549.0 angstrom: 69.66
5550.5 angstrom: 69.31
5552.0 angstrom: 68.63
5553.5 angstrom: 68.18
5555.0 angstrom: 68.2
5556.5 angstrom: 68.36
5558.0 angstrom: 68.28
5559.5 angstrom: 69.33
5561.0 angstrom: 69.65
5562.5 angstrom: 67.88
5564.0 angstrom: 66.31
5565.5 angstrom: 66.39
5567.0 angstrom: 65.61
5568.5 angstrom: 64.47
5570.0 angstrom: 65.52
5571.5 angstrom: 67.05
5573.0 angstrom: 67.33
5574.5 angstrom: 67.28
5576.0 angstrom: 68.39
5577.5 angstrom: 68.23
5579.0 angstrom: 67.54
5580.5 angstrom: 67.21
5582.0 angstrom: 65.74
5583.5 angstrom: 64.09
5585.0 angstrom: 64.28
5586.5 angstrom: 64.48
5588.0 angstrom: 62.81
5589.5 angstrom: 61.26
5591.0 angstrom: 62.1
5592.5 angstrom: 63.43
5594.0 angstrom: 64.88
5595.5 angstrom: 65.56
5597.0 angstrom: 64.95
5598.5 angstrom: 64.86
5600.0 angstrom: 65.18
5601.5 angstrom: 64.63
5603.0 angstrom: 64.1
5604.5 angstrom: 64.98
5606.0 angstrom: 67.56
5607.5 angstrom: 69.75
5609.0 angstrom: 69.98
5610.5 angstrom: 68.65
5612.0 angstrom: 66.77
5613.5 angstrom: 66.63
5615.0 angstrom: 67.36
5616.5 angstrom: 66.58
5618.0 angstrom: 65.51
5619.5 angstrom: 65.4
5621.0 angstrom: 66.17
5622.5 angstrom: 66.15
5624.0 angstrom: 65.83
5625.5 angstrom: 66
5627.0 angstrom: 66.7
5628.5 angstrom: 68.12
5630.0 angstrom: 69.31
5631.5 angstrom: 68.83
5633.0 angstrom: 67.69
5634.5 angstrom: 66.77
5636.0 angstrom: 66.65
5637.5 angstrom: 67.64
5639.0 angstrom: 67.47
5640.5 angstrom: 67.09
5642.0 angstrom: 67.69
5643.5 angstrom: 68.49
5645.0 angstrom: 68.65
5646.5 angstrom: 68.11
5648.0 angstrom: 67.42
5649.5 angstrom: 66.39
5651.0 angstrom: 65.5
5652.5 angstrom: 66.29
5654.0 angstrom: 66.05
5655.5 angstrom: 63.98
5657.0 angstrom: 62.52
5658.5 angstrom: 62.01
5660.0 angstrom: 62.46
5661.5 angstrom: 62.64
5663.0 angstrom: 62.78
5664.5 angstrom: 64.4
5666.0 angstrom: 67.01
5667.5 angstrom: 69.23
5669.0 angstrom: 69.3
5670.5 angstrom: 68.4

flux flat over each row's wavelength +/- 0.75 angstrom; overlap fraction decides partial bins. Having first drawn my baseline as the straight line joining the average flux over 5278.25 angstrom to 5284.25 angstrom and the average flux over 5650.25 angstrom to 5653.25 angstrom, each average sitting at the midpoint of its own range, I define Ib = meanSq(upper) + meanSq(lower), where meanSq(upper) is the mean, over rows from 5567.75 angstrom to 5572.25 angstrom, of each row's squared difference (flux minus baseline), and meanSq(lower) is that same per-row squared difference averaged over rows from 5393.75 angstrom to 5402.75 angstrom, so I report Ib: 4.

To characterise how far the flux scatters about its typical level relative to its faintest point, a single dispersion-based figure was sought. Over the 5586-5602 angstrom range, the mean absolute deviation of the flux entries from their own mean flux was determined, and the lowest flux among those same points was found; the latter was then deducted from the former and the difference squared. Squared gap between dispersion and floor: 3610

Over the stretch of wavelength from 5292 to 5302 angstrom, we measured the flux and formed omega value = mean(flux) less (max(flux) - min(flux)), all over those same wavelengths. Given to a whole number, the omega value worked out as 62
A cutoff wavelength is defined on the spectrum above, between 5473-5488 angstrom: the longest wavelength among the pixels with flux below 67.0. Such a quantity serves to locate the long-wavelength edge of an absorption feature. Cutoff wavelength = 5481.5 angstrom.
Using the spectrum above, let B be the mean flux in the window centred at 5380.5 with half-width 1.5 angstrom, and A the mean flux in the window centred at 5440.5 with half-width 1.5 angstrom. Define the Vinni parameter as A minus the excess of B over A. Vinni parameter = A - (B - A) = 73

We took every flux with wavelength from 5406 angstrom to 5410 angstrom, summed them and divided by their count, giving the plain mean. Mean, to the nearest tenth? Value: 63.5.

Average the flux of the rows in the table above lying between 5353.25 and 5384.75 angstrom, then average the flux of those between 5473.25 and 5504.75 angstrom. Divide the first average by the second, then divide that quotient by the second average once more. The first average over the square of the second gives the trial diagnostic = 0.0153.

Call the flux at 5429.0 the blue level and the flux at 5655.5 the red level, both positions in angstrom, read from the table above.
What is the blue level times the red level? 4134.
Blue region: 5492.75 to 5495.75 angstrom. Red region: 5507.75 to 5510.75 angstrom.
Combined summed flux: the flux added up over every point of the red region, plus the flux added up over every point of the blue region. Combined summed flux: 273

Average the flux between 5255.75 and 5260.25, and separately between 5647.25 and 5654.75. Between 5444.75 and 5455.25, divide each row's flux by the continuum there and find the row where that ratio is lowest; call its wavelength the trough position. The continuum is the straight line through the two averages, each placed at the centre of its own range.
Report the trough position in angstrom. 5447.0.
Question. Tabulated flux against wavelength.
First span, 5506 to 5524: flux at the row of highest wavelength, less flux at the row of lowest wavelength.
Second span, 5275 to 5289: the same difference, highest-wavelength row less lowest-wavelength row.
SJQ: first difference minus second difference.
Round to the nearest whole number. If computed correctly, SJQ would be -6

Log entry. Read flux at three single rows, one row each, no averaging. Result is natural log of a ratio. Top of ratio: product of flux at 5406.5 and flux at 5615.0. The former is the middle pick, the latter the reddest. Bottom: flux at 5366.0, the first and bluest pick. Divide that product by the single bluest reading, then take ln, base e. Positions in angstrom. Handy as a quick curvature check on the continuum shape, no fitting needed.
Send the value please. 4.14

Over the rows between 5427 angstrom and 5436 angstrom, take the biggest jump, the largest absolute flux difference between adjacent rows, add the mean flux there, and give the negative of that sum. -66.9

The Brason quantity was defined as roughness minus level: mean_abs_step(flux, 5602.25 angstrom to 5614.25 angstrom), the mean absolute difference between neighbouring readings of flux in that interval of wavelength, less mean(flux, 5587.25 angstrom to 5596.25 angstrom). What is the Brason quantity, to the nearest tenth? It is -62.0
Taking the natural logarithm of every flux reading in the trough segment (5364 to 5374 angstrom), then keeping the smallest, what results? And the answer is 4.20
